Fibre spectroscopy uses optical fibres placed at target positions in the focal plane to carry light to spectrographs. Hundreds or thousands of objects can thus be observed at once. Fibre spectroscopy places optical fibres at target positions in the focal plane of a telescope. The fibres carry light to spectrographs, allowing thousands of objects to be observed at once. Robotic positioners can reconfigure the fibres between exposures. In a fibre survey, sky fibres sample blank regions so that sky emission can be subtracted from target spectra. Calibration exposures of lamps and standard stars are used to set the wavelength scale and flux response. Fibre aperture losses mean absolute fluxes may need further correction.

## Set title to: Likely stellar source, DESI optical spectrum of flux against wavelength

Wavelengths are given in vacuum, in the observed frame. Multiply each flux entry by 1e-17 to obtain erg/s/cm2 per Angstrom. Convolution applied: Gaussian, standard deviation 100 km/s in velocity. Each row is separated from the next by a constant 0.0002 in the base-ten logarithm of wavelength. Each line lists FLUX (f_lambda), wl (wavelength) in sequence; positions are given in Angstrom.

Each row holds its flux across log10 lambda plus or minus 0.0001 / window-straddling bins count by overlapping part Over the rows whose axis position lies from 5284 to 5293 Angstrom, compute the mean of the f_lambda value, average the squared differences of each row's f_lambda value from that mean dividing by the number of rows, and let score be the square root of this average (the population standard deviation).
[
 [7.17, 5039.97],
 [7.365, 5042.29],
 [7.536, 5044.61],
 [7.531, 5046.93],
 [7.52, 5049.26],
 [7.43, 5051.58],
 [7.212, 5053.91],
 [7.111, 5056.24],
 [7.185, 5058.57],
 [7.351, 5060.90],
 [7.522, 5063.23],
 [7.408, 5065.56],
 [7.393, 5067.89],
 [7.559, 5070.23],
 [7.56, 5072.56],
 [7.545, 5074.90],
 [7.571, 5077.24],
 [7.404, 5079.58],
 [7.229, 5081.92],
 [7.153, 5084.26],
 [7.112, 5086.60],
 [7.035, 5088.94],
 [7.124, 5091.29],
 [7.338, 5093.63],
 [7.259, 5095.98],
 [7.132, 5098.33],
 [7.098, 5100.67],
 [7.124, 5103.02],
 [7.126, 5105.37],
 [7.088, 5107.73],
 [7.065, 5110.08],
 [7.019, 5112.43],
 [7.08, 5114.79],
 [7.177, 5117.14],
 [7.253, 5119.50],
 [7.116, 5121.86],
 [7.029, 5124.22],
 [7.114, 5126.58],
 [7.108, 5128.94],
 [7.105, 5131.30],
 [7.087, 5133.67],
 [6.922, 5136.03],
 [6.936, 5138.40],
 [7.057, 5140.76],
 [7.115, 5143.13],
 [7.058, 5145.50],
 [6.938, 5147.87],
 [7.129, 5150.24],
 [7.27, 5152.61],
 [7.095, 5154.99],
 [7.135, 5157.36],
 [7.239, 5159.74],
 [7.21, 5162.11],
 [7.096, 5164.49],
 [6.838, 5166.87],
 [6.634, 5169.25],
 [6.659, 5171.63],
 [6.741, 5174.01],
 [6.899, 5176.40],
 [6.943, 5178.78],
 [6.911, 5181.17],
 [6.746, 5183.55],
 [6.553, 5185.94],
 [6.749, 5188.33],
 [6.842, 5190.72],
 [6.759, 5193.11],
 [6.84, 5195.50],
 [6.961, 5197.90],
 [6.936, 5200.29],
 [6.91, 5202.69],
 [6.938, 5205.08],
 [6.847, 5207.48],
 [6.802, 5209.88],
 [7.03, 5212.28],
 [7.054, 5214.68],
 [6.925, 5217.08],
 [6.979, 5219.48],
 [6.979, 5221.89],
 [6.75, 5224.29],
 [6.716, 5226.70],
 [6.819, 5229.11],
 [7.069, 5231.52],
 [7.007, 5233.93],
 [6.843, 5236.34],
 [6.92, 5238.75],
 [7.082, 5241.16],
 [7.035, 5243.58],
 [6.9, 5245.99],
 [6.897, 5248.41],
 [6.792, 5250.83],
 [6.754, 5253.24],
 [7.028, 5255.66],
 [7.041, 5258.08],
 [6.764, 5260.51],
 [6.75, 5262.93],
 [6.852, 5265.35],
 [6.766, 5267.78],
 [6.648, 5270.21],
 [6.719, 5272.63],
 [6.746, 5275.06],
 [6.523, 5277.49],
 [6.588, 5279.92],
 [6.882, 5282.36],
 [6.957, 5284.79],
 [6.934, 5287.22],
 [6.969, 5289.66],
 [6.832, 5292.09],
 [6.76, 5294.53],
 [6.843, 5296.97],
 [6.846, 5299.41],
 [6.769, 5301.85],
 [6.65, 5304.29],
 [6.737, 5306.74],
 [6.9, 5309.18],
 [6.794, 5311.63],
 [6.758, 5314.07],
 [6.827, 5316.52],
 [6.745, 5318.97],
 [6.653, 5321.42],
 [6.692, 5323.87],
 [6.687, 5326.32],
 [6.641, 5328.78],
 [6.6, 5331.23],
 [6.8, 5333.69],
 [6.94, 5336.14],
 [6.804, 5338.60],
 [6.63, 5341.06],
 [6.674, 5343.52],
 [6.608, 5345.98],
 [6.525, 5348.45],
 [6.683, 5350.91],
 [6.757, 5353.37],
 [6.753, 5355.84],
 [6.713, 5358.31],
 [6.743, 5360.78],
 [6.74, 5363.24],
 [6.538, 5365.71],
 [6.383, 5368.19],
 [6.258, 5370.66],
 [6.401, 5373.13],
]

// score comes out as 0.05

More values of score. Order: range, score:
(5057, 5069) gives 0.11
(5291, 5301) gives 0.04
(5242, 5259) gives 0.11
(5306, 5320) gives 0.06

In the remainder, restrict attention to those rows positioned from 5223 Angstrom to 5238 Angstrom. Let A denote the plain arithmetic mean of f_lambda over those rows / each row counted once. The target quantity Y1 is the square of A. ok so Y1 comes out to 47.2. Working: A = 6.87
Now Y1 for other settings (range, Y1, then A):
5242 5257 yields 47.6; 6.90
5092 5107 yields 51.5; 7.18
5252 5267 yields 47.1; 6.86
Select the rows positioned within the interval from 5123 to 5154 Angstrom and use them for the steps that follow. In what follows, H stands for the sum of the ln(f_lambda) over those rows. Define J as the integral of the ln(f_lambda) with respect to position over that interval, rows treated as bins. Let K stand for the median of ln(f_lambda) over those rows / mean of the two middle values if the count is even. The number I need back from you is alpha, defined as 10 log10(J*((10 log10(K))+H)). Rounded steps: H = 25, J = 61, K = 1.96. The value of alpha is 32.3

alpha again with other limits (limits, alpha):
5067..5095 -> 31.8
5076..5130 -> 37.1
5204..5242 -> 34.0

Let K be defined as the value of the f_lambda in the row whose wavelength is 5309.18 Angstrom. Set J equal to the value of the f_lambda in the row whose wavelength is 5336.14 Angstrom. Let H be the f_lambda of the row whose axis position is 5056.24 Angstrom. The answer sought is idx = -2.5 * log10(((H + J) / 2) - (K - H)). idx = -2.15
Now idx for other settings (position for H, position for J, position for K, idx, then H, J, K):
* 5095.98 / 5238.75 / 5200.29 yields -2.17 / 7.259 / 6.92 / 6.936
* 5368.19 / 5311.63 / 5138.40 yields -1.95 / 6.383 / 6.794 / 6.936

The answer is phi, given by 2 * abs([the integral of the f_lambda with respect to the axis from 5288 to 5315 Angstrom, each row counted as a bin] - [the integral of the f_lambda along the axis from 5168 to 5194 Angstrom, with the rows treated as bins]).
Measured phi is 15.7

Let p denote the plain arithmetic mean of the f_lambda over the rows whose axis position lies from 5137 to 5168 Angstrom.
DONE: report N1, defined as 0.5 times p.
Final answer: 3.54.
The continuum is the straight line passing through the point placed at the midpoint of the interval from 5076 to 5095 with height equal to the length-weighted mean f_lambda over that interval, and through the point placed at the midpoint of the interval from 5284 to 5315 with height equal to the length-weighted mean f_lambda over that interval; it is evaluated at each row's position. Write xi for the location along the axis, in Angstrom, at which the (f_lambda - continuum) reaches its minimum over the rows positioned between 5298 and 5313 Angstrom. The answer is 5304.29 Angstrom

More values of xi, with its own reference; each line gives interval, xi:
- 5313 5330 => 5321.42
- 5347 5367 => 5348.45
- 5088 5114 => 5088.94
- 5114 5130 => 5124.22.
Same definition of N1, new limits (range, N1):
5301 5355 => 3.36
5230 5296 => 3.43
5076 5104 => 3.61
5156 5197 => 3.44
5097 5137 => 3.55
